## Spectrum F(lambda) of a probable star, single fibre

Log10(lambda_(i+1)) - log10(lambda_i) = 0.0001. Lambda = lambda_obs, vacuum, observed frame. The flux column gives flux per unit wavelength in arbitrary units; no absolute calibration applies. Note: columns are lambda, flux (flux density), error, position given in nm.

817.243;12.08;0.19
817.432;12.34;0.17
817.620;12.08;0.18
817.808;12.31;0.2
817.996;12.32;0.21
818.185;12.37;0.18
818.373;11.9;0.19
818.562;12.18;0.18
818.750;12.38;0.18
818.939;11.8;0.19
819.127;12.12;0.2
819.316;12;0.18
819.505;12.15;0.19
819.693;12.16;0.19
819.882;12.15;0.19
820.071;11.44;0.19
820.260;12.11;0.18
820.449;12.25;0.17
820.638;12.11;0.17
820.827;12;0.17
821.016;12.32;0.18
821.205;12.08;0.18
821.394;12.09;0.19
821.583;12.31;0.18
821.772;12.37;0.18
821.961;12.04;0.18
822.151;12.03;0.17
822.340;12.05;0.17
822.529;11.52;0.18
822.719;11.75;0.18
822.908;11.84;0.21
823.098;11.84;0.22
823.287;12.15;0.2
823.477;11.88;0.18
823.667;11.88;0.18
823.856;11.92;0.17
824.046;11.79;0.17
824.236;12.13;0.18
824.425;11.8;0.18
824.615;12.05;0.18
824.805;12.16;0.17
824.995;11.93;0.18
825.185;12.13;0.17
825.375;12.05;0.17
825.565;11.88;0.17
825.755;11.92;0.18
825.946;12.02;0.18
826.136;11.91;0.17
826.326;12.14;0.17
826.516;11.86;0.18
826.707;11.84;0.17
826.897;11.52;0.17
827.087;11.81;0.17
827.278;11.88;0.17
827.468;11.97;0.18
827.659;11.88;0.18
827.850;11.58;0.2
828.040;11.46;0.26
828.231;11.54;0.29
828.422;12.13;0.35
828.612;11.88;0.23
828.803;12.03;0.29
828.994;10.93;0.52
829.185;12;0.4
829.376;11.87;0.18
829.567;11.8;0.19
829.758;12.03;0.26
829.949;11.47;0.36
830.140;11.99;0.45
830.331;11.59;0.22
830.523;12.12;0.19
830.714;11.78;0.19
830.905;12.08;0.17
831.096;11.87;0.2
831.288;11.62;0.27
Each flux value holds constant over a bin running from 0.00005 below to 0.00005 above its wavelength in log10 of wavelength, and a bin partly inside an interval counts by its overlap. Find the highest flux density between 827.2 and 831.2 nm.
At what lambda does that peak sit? 828.422 nm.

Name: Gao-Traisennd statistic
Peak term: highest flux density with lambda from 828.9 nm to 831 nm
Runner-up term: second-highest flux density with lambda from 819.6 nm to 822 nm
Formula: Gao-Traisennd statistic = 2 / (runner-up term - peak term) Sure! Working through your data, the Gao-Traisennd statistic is 10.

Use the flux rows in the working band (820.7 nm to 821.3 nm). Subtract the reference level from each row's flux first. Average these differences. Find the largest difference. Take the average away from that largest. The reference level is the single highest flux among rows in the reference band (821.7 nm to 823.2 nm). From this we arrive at 0.19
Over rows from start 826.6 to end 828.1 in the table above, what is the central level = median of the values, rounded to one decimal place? 11.8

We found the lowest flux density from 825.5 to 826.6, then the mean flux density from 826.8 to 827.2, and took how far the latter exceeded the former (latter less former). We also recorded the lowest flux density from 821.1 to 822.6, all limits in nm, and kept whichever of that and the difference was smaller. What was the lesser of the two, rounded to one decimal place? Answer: -0.2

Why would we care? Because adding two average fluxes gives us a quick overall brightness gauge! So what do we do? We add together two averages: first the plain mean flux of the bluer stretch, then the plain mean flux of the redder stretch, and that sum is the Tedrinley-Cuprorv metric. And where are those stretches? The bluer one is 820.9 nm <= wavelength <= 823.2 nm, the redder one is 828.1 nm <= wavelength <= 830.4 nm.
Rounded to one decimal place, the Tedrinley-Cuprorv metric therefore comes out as 23.8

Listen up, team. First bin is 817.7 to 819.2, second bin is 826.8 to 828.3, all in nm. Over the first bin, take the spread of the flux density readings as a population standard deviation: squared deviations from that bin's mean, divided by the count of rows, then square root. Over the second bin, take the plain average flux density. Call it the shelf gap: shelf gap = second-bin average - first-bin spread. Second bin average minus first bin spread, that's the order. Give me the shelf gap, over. 11.5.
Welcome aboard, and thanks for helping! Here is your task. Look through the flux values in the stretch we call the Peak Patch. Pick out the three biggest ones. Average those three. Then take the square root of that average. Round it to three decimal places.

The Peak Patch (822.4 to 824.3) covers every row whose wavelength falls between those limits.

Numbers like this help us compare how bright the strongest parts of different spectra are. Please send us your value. 3.474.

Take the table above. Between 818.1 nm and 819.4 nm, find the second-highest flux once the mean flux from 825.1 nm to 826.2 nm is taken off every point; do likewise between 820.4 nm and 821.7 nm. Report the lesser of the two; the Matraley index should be 0.33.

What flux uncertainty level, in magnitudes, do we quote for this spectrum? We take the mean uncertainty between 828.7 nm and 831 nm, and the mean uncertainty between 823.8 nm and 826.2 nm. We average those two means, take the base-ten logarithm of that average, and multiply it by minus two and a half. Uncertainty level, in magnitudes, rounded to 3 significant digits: 1.60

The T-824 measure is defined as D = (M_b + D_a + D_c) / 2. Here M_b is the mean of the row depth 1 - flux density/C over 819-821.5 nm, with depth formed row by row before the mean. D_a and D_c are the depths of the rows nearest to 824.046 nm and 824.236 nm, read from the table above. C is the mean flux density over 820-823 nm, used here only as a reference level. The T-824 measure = 0.00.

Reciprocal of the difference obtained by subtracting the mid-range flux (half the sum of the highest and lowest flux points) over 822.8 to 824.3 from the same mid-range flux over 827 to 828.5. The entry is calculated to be -5.7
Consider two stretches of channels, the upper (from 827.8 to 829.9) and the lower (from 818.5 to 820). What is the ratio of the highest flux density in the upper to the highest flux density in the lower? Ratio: 0.980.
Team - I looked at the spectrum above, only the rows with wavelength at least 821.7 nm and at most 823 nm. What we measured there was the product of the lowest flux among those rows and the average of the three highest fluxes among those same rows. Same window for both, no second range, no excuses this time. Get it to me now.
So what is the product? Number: 140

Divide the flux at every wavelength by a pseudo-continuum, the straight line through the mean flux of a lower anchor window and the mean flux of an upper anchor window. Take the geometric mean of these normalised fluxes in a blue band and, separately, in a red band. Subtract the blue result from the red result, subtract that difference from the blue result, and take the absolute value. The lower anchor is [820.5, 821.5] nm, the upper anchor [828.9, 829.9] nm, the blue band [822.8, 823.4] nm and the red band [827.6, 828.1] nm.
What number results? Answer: 1.00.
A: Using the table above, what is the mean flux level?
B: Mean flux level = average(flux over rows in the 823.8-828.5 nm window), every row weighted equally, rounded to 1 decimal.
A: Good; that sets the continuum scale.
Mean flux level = 11.9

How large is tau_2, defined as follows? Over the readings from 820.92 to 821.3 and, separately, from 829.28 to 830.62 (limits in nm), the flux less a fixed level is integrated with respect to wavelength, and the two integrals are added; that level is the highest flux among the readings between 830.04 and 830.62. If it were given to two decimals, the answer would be -0.35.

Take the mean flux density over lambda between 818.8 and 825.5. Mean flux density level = 12.0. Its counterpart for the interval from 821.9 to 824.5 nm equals 11.9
